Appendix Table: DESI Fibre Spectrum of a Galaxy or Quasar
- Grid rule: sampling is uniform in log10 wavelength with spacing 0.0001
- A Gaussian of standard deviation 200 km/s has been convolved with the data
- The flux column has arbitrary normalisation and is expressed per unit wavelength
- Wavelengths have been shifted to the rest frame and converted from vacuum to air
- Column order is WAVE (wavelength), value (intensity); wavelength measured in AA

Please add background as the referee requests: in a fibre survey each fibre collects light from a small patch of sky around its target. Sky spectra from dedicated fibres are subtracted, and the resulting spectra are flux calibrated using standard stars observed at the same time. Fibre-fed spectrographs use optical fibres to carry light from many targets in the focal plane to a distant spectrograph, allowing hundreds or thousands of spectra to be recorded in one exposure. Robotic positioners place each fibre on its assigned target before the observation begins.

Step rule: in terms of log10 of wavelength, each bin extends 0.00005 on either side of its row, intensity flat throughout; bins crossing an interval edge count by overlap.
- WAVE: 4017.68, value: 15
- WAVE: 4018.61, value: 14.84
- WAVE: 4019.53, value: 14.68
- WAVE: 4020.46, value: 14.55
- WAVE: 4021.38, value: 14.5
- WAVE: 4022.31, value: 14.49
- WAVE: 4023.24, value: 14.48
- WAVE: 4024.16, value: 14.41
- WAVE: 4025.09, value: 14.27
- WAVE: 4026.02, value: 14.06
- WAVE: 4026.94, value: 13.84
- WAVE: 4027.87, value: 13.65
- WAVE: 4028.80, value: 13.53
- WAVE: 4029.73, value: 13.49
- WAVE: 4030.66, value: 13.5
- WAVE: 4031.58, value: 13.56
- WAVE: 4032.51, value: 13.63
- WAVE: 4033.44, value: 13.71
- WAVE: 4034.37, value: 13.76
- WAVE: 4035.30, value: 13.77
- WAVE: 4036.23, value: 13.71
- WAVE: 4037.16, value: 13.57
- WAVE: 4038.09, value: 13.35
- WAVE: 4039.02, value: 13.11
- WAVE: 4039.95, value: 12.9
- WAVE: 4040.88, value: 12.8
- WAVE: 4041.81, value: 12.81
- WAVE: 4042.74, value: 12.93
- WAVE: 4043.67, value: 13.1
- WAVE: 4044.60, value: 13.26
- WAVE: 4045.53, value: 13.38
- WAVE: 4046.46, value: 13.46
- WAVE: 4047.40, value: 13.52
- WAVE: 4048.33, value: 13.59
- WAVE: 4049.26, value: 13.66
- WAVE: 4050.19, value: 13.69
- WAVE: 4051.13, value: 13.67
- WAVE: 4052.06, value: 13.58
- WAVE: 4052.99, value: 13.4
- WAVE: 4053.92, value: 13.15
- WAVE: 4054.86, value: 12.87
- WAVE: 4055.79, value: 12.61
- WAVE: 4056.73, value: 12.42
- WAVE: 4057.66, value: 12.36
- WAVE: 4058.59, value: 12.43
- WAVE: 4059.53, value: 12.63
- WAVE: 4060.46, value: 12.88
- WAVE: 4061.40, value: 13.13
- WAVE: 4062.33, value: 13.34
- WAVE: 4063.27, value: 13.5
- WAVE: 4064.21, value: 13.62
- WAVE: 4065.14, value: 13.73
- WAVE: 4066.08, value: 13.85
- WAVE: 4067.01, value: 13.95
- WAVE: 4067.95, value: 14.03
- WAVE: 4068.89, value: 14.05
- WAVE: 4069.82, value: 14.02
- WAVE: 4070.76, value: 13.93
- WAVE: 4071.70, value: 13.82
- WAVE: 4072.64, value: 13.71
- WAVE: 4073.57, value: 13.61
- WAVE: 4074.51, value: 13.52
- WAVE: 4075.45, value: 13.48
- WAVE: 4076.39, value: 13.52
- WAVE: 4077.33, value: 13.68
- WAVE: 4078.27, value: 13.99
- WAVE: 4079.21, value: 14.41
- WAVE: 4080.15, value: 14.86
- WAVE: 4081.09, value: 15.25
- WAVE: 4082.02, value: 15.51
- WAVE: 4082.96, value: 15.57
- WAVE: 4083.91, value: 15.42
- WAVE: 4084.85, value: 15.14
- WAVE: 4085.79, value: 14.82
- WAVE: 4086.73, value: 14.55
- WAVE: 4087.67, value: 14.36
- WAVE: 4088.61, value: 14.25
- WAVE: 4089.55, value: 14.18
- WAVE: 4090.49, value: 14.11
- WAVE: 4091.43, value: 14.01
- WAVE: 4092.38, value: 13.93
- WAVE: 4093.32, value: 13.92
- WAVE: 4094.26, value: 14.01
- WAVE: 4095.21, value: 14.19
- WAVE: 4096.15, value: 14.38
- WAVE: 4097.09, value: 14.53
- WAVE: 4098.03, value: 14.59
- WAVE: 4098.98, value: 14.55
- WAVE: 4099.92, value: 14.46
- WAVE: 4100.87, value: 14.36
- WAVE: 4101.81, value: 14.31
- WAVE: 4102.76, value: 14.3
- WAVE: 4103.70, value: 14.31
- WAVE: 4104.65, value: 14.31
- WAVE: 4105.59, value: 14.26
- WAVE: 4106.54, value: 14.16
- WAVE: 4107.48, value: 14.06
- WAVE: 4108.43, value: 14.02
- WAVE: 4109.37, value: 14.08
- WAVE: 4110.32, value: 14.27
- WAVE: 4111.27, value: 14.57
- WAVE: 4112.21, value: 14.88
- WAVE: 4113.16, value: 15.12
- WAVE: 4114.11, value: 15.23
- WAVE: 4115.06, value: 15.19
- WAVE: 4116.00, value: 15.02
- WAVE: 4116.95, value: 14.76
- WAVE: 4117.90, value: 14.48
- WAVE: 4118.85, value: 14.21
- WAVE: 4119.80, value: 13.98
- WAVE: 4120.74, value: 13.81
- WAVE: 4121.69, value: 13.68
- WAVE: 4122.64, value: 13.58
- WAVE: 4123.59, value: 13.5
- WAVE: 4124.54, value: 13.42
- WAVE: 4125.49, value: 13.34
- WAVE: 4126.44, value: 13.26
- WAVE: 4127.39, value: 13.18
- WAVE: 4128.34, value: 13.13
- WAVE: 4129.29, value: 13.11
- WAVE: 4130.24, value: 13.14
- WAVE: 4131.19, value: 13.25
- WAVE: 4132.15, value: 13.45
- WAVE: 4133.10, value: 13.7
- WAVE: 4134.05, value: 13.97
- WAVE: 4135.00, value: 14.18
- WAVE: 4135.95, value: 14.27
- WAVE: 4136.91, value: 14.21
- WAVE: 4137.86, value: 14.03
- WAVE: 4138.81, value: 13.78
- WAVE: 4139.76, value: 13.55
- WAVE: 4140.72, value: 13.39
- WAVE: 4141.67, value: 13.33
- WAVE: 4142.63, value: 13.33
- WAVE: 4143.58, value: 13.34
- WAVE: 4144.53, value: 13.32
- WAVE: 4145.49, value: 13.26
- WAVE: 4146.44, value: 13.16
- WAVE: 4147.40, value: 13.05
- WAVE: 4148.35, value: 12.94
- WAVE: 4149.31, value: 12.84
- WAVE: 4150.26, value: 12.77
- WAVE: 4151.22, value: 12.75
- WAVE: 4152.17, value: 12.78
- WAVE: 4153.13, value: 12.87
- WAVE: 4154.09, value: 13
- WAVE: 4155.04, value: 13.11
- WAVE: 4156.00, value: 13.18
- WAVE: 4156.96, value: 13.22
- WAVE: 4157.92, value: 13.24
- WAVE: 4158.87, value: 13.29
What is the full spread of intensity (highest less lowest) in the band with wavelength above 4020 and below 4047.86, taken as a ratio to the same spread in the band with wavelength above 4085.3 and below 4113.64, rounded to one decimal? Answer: 1.5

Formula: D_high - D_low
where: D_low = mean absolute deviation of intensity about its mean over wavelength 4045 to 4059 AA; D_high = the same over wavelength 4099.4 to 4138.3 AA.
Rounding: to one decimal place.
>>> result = 0.0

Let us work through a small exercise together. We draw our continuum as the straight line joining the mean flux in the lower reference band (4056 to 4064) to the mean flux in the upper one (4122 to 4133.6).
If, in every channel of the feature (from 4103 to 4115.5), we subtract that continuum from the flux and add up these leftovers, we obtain 16.8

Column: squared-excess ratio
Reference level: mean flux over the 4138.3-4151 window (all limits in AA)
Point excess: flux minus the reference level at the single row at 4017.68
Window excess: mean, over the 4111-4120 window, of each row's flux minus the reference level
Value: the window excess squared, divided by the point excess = 1.3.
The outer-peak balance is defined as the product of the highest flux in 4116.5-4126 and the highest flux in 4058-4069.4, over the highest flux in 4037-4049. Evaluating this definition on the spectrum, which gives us 15.3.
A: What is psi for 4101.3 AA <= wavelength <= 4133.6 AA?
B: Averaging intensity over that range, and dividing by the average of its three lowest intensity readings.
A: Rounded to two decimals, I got 1.07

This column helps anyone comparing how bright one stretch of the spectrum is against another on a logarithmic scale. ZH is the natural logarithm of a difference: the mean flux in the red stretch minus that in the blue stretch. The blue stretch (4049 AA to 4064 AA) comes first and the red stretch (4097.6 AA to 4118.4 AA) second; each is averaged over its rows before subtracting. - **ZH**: 0.36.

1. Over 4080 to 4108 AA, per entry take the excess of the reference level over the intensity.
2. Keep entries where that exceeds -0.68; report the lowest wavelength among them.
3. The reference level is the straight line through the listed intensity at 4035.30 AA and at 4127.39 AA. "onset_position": 4091.43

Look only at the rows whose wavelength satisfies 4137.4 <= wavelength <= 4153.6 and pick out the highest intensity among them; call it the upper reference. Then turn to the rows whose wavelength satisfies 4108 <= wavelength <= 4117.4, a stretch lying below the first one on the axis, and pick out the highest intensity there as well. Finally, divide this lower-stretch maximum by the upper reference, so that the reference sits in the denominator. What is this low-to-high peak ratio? 1.09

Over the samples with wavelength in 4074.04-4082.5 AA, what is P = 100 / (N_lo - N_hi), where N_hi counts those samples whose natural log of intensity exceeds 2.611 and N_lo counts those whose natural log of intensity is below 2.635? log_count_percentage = -50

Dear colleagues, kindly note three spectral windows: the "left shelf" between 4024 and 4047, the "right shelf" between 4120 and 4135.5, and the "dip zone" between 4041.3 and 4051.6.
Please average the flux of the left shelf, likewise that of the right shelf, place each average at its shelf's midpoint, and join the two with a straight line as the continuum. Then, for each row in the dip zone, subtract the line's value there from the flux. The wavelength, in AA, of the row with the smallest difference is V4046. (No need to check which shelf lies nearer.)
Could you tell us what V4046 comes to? 4041.81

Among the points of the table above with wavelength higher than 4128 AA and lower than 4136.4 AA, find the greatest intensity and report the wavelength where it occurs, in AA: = 4135.95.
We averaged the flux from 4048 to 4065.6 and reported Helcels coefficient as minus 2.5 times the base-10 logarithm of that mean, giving -2.80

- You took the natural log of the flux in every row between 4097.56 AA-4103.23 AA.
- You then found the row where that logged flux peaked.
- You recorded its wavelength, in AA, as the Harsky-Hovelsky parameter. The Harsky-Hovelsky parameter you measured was 4098.03 AA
